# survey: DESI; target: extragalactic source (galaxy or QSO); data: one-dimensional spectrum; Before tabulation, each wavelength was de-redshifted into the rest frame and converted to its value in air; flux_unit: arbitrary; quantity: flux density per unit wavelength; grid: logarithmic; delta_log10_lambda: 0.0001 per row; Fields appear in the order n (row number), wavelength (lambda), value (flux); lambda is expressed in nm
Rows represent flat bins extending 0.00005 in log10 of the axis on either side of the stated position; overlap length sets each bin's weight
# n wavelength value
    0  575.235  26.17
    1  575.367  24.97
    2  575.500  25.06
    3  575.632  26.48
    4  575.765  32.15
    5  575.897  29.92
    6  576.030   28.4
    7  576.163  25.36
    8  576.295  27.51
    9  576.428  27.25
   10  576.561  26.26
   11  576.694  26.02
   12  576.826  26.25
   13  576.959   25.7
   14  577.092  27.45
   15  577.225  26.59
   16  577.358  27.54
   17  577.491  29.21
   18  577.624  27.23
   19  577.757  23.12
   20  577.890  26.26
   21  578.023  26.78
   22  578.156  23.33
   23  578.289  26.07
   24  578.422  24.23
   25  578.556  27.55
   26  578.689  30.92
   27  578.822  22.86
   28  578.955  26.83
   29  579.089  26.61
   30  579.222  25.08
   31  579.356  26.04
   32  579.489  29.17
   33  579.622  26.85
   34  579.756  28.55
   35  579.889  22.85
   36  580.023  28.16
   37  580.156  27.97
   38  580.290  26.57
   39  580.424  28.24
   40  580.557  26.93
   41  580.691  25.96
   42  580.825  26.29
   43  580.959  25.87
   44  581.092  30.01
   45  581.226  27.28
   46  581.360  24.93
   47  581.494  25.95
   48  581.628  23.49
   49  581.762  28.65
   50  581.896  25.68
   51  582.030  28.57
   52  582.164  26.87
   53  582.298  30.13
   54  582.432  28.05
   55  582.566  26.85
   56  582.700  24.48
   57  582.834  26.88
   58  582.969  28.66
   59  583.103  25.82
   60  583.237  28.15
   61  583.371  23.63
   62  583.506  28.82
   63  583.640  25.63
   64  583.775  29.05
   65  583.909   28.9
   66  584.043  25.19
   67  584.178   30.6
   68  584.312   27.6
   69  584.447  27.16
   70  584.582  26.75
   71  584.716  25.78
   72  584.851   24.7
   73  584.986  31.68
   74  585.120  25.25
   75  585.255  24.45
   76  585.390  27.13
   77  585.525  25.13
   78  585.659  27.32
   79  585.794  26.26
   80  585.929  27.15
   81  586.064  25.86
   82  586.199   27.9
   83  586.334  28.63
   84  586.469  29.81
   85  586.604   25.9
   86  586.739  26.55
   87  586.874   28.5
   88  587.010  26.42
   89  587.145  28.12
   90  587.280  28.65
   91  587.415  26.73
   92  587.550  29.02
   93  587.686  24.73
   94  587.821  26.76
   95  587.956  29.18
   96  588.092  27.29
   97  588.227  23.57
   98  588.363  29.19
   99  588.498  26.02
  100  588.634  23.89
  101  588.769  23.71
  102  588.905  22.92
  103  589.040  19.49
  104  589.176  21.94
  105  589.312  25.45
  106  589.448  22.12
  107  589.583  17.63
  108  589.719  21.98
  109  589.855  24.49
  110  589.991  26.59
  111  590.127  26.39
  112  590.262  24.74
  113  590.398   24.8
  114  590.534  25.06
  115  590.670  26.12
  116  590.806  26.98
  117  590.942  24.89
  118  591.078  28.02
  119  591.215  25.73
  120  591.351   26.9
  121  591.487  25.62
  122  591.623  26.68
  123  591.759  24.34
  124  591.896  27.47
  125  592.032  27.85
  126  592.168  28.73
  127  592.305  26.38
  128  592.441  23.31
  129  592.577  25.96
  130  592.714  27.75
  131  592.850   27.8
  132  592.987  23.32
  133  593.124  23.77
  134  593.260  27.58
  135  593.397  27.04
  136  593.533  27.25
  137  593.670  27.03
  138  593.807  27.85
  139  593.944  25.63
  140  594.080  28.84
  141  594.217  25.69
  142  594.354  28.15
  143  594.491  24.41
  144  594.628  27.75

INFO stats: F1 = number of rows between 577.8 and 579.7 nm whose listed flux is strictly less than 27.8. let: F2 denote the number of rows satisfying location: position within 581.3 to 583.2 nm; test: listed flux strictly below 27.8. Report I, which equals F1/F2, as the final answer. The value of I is 1.33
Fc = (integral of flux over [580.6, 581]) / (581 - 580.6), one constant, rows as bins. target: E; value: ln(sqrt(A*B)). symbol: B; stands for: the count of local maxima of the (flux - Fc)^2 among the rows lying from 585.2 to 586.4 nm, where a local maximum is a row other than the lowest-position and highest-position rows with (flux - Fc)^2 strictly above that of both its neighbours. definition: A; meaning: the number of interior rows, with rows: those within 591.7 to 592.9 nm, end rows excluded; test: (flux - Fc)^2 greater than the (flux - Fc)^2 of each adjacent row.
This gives 0.7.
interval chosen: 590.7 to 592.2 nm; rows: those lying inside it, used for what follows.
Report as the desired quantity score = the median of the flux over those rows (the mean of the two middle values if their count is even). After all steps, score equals 26.9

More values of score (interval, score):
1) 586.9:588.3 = 27.0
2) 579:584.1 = 26.9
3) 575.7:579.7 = 26.7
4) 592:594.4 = 27.1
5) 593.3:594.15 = 27.1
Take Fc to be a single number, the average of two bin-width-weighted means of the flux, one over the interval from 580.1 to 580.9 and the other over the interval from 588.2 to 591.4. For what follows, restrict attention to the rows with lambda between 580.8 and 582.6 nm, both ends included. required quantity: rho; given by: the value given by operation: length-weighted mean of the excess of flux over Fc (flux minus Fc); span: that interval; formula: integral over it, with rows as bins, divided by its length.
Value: 1.3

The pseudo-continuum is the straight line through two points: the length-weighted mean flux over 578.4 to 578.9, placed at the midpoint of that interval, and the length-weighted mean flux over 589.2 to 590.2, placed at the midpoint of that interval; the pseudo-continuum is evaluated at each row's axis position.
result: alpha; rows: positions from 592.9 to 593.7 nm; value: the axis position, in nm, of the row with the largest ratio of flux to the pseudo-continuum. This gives 593.260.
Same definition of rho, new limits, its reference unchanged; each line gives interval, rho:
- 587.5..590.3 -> -1.1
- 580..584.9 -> 1.3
